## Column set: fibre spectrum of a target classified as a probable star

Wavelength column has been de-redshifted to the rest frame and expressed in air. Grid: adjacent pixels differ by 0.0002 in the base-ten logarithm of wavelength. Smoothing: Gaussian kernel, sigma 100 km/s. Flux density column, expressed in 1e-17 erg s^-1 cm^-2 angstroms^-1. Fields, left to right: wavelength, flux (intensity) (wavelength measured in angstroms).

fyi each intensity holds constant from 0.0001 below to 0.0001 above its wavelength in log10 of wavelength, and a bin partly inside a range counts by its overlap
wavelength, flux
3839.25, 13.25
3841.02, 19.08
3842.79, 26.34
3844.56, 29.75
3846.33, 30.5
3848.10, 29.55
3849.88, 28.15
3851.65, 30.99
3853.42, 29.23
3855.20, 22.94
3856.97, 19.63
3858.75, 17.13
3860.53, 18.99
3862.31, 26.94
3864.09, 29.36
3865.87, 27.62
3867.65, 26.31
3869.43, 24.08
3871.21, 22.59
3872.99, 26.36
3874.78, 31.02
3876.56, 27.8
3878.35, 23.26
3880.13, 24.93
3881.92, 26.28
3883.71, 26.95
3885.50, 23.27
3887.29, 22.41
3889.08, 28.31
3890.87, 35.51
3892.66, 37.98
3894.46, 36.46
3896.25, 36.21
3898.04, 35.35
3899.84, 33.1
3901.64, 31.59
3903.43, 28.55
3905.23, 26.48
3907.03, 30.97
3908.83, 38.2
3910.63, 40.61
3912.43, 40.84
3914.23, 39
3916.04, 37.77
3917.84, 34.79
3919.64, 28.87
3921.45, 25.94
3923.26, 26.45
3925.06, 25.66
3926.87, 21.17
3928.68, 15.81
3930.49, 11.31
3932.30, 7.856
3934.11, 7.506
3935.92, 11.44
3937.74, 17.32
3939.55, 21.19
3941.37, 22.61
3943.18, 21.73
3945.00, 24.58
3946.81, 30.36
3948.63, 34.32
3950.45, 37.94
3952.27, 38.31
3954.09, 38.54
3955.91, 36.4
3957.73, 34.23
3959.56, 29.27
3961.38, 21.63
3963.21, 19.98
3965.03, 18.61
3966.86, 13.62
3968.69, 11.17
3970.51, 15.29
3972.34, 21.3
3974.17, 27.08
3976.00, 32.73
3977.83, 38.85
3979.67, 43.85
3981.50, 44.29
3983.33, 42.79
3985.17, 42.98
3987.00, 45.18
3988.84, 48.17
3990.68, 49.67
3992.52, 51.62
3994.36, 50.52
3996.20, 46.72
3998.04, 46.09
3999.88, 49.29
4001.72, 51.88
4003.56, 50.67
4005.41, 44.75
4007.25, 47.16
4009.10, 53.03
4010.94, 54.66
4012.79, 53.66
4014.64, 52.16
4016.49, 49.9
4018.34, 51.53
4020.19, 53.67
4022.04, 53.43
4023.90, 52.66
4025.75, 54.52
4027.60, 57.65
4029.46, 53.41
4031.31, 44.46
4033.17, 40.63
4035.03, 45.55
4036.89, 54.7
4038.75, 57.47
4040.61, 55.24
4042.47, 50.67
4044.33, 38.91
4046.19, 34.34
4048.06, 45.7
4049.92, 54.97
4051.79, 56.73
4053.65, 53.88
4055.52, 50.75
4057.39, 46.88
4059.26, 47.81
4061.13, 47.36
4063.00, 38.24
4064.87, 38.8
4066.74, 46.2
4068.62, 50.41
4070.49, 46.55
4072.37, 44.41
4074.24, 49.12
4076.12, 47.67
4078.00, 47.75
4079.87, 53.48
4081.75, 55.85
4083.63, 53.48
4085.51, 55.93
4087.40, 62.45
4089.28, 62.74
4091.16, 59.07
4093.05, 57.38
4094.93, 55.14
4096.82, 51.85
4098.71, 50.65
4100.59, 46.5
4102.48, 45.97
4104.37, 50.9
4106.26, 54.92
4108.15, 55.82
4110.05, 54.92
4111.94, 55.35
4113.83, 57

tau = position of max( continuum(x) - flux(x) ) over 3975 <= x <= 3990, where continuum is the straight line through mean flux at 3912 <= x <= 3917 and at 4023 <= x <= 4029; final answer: 3976.00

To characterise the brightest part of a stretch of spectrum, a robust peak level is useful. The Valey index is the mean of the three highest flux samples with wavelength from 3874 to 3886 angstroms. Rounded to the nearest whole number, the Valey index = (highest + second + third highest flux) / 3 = 29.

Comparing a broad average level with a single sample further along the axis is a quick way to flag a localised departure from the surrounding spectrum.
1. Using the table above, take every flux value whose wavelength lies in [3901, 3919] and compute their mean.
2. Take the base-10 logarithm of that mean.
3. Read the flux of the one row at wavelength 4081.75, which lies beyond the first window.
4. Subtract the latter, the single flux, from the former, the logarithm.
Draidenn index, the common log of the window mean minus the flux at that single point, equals -54.3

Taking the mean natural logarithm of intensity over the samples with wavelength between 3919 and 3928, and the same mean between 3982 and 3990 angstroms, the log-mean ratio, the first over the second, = 0.85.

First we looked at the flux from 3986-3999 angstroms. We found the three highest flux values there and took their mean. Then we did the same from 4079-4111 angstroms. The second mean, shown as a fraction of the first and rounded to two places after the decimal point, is 1.21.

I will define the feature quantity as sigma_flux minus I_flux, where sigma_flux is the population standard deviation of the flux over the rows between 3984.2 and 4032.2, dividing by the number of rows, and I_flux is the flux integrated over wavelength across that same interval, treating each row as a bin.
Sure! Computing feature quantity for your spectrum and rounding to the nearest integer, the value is -2414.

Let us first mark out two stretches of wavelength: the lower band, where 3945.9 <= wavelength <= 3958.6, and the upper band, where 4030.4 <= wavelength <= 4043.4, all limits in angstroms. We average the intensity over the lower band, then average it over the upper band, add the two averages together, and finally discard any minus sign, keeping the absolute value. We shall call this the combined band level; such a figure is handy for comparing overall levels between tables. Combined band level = 86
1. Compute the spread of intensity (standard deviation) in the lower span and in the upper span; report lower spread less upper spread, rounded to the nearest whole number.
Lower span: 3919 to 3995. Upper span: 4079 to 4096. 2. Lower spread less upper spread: 9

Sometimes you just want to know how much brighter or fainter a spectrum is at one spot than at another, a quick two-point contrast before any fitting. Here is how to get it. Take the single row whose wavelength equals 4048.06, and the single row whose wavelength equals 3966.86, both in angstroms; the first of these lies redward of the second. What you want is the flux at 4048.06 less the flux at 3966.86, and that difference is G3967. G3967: 32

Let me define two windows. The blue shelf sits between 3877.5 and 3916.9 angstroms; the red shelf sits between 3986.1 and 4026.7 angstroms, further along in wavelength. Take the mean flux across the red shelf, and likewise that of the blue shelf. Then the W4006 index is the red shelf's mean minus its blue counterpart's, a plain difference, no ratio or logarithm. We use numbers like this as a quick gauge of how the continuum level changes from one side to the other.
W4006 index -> 18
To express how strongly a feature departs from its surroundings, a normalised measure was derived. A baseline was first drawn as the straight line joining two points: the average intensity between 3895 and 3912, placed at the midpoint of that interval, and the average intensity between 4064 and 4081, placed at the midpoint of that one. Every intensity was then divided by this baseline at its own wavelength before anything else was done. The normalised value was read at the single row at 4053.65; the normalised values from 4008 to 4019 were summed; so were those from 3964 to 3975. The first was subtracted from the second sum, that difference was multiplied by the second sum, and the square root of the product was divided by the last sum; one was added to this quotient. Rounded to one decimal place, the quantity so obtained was 3.5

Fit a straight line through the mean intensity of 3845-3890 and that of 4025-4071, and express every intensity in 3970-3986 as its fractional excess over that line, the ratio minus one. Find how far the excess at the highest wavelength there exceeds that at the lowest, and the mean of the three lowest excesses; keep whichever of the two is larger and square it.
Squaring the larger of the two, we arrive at 0.44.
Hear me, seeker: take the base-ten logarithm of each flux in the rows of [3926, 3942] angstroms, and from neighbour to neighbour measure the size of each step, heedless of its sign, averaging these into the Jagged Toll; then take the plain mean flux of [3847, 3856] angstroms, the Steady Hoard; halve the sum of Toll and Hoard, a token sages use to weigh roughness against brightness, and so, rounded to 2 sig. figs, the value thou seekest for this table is 14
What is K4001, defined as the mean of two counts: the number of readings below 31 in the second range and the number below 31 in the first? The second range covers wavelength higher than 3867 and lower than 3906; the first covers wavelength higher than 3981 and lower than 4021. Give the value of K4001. 7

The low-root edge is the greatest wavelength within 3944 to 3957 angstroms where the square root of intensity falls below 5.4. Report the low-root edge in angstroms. 3945.00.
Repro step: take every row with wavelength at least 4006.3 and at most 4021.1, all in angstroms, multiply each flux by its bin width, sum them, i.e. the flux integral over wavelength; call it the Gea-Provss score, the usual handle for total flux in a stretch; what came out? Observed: 769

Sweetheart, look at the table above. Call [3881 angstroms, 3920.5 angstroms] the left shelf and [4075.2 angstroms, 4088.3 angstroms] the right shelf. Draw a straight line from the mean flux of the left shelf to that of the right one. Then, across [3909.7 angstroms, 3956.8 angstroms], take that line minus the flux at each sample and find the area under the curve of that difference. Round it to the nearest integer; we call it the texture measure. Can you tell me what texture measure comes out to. 454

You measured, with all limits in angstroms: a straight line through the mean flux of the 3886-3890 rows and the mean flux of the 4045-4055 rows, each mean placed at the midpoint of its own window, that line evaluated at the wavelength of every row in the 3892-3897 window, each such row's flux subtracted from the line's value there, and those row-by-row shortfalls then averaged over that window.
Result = -11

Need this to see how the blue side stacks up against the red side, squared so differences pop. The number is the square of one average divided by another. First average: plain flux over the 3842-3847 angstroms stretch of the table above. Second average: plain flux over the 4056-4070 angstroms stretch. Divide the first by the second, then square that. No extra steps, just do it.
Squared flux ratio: 0.41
